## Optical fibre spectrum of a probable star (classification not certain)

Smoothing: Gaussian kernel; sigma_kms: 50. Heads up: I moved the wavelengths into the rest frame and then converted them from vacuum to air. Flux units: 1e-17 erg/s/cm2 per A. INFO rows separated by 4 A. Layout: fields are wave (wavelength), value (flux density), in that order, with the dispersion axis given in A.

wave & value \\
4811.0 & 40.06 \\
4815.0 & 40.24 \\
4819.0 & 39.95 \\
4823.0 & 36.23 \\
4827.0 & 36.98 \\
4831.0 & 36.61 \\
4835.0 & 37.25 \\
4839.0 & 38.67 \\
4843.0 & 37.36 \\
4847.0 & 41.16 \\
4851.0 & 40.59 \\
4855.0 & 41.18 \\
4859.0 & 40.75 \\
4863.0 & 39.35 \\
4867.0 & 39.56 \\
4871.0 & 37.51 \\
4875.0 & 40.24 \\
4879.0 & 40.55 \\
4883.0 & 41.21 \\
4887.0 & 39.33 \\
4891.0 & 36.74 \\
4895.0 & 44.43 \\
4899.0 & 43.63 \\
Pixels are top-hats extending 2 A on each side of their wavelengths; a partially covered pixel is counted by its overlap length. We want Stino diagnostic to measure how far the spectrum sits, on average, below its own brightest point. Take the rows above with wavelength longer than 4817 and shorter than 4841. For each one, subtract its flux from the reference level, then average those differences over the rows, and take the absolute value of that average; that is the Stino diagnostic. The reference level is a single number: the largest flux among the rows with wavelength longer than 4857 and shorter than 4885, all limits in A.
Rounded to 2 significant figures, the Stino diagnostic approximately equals 3.6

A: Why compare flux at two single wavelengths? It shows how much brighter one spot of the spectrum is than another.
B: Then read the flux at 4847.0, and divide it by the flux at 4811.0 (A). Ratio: 1.03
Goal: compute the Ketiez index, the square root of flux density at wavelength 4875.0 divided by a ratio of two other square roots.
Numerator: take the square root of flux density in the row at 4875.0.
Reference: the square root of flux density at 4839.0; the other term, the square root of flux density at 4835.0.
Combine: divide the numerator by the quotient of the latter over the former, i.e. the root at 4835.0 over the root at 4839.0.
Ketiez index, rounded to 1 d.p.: 6.5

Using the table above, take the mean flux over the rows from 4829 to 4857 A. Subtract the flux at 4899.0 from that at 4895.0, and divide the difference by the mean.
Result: 0.02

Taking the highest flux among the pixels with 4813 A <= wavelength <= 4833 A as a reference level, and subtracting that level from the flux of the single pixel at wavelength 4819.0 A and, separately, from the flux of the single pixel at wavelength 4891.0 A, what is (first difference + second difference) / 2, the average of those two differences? -1.9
